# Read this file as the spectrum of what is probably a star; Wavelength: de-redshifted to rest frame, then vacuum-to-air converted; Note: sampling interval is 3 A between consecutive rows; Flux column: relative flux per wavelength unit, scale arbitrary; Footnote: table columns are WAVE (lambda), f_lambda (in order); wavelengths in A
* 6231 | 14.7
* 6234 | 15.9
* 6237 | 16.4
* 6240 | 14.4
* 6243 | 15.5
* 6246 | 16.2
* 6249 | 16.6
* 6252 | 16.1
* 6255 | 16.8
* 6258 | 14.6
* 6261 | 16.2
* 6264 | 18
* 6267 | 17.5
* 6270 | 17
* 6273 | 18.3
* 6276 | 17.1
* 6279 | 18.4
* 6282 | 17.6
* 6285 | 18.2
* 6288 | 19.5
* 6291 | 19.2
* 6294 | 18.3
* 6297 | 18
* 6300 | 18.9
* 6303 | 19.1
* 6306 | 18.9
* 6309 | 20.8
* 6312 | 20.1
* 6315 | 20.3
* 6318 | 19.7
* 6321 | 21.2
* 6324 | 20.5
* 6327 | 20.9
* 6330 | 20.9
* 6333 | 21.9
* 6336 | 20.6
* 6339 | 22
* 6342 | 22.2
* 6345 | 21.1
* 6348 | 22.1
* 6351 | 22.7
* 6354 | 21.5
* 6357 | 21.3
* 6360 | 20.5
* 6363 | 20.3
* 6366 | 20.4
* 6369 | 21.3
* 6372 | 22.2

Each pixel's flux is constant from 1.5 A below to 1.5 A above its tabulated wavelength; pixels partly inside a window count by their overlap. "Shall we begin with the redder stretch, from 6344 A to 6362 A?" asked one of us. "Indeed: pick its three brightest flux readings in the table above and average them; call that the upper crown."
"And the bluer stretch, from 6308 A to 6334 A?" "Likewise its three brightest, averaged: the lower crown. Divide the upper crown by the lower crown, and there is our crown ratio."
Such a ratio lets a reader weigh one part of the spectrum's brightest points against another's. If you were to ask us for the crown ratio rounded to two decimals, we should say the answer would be 1.04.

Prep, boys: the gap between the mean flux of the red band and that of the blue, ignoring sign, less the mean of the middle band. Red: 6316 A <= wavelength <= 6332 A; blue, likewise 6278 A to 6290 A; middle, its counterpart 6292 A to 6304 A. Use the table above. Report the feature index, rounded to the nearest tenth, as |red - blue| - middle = -16.4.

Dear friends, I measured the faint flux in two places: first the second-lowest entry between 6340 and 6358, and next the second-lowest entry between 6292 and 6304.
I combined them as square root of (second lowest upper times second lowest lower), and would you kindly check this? 19.7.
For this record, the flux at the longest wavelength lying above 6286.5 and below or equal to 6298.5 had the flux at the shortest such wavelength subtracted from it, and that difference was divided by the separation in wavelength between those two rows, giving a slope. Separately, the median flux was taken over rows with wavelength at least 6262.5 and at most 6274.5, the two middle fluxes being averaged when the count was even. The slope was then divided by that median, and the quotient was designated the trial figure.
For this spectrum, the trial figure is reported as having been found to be -0.0094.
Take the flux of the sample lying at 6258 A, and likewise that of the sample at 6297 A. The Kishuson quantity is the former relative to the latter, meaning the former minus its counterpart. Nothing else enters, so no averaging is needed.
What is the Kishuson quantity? -3.4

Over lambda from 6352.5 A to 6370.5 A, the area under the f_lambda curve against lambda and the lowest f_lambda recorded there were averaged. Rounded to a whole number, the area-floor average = 198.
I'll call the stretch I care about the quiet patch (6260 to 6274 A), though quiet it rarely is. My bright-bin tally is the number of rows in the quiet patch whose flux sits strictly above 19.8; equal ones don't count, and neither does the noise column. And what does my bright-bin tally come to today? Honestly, 0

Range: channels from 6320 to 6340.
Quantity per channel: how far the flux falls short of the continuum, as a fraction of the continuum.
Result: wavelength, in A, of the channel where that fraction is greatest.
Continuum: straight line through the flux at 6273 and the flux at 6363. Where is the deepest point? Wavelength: 6336 A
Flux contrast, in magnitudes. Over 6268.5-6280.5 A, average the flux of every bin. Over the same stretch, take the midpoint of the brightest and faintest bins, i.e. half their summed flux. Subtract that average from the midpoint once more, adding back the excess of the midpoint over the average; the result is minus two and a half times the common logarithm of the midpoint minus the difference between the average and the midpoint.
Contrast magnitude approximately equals -3.12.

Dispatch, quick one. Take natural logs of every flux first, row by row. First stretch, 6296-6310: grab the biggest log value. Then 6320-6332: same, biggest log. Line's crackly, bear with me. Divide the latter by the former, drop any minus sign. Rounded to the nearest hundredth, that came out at 1.01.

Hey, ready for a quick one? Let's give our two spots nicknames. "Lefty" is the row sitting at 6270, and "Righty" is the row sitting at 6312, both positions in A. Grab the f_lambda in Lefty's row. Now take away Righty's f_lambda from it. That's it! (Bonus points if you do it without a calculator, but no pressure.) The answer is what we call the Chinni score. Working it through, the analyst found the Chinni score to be -3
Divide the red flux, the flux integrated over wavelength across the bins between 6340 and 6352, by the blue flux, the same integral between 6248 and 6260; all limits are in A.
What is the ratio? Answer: 1.37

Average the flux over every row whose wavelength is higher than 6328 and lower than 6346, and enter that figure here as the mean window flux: 21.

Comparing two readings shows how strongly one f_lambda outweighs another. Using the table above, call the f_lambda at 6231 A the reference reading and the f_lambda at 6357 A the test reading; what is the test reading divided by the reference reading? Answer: 1.45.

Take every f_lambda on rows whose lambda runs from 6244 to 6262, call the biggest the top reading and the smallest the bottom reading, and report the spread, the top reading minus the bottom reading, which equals 2.2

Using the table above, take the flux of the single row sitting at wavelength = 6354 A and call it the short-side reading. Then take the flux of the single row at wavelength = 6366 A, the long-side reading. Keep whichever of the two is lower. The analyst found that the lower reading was 20.4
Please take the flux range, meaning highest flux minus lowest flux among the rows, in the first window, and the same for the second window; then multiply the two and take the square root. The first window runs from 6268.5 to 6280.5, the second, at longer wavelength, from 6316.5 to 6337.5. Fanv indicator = 1.8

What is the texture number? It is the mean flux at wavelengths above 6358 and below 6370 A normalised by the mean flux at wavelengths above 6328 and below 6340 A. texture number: 0.97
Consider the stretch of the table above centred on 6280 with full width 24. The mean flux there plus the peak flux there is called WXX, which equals 38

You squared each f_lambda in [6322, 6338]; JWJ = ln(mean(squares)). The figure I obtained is 6.09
